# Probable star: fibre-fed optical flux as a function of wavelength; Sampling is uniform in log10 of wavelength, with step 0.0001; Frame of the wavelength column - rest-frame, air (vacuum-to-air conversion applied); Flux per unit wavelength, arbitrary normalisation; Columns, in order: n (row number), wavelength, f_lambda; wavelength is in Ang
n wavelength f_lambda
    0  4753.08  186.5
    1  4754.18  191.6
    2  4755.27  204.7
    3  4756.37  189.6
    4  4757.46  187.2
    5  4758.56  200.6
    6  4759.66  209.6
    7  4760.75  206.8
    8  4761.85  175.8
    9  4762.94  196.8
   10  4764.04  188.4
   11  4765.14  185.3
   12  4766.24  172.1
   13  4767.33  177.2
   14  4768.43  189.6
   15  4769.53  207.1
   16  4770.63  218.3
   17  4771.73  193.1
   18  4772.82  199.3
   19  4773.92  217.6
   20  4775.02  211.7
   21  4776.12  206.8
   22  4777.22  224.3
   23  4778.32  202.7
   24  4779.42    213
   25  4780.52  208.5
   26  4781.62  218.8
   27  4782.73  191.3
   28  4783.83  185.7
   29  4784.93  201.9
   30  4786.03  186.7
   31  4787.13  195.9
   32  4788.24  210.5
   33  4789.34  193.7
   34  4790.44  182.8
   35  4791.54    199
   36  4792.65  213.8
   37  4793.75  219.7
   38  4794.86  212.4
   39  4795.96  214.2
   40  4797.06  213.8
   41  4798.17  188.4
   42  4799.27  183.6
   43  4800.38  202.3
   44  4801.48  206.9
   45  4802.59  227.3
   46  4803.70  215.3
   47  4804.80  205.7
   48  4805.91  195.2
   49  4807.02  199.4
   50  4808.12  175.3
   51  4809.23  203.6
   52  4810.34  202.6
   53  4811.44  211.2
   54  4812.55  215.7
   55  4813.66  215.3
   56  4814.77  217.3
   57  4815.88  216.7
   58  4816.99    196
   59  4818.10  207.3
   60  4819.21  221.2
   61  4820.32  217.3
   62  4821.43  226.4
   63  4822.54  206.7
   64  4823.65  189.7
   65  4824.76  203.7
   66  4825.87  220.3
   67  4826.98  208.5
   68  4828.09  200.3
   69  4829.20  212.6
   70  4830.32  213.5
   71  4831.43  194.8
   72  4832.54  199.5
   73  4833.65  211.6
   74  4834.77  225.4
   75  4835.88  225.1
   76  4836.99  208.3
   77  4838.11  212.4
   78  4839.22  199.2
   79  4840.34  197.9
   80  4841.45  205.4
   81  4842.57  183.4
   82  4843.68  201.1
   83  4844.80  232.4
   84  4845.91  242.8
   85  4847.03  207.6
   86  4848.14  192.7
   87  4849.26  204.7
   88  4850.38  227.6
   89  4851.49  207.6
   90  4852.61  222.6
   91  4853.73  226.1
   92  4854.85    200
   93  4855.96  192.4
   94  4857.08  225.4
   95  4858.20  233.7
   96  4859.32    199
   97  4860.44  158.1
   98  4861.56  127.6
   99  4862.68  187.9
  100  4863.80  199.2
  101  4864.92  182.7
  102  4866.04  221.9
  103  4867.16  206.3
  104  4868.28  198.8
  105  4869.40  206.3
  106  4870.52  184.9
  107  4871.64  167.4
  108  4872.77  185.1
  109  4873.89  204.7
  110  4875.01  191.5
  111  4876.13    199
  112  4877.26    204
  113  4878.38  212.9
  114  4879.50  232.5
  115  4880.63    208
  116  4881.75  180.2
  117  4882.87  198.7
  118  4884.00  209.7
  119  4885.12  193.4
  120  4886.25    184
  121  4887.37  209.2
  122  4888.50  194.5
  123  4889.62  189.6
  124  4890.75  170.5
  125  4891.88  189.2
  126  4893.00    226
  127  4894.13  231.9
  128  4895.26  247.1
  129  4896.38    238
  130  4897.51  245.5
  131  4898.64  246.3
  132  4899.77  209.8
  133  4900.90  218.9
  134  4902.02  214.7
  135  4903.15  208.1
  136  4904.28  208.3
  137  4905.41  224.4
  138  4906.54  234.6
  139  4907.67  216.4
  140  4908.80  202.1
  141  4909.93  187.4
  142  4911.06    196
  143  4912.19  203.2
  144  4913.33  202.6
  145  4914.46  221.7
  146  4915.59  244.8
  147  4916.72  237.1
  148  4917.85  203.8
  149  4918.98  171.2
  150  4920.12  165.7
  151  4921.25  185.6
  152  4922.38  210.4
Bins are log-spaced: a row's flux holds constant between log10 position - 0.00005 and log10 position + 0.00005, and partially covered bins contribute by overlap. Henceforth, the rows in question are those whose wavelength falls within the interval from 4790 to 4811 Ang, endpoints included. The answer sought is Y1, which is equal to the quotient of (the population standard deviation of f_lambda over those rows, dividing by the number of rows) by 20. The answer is 0.66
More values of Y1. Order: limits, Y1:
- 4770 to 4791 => 0.61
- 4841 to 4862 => 1.34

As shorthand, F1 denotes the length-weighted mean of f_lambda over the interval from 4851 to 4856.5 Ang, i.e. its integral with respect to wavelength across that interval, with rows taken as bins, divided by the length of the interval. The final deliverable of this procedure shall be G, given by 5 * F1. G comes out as 1049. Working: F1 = 210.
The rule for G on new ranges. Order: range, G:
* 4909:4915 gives 1010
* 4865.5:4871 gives 1020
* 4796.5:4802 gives 996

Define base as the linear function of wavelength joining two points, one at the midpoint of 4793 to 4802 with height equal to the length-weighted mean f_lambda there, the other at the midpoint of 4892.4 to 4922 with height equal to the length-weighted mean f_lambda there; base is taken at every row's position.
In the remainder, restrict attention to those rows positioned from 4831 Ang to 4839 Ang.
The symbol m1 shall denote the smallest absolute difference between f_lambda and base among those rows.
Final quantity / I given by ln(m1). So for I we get -0.5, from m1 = 0.6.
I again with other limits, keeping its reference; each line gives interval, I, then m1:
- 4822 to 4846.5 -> -0.8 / 0.4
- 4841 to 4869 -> 0.8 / 2.2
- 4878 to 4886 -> -0.9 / 0.4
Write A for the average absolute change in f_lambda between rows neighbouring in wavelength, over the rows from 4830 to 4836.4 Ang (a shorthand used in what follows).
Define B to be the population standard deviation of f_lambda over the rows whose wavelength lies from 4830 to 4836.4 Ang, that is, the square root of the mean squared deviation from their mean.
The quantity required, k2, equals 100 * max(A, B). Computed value 1158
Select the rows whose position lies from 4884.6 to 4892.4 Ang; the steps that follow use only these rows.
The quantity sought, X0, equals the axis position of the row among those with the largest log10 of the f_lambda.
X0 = 4887.37 Ang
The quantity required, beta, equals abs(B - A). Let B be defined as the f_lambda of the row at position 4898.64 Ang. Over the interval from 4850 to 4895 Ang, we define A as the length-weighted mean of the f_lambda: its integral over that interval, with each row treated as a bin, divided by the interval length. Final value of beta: 46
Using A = 200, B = 246.3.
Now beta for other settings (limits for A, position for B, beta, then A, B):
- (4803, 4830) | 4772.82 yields 8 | 208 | 199.3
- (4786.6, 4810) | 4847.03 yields 5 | 203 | 207.6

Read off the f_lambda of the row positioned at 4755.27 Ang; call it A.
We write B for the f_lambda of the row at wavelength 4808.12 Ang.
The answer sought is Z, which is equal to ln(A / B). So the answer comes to 0.16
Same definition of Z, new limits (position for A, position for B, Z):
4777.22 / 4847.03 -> 0.08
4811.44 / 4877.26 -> 0.03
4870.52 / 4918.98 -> 0.08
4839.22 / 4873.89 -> -0.03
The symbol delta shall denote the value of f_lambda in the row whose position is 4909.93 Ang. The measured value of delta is 187.4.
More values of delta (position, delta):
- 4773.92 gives 217.6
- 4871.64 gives 167.4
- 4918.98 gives 171.2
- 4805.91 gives 195.2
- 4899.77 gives 209.8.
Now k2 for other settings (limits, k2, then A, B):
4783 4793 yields 1424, 14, 10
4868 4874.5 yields 1674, 17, 14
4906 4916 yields 1772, 13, 18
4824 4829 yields 1220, 12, 8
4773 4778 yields 943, 9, 7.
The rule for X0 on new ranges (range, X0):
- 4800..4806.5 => 4802.59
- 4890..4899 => 4895.26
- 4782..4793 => 4792.65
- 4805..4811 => 4809.23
